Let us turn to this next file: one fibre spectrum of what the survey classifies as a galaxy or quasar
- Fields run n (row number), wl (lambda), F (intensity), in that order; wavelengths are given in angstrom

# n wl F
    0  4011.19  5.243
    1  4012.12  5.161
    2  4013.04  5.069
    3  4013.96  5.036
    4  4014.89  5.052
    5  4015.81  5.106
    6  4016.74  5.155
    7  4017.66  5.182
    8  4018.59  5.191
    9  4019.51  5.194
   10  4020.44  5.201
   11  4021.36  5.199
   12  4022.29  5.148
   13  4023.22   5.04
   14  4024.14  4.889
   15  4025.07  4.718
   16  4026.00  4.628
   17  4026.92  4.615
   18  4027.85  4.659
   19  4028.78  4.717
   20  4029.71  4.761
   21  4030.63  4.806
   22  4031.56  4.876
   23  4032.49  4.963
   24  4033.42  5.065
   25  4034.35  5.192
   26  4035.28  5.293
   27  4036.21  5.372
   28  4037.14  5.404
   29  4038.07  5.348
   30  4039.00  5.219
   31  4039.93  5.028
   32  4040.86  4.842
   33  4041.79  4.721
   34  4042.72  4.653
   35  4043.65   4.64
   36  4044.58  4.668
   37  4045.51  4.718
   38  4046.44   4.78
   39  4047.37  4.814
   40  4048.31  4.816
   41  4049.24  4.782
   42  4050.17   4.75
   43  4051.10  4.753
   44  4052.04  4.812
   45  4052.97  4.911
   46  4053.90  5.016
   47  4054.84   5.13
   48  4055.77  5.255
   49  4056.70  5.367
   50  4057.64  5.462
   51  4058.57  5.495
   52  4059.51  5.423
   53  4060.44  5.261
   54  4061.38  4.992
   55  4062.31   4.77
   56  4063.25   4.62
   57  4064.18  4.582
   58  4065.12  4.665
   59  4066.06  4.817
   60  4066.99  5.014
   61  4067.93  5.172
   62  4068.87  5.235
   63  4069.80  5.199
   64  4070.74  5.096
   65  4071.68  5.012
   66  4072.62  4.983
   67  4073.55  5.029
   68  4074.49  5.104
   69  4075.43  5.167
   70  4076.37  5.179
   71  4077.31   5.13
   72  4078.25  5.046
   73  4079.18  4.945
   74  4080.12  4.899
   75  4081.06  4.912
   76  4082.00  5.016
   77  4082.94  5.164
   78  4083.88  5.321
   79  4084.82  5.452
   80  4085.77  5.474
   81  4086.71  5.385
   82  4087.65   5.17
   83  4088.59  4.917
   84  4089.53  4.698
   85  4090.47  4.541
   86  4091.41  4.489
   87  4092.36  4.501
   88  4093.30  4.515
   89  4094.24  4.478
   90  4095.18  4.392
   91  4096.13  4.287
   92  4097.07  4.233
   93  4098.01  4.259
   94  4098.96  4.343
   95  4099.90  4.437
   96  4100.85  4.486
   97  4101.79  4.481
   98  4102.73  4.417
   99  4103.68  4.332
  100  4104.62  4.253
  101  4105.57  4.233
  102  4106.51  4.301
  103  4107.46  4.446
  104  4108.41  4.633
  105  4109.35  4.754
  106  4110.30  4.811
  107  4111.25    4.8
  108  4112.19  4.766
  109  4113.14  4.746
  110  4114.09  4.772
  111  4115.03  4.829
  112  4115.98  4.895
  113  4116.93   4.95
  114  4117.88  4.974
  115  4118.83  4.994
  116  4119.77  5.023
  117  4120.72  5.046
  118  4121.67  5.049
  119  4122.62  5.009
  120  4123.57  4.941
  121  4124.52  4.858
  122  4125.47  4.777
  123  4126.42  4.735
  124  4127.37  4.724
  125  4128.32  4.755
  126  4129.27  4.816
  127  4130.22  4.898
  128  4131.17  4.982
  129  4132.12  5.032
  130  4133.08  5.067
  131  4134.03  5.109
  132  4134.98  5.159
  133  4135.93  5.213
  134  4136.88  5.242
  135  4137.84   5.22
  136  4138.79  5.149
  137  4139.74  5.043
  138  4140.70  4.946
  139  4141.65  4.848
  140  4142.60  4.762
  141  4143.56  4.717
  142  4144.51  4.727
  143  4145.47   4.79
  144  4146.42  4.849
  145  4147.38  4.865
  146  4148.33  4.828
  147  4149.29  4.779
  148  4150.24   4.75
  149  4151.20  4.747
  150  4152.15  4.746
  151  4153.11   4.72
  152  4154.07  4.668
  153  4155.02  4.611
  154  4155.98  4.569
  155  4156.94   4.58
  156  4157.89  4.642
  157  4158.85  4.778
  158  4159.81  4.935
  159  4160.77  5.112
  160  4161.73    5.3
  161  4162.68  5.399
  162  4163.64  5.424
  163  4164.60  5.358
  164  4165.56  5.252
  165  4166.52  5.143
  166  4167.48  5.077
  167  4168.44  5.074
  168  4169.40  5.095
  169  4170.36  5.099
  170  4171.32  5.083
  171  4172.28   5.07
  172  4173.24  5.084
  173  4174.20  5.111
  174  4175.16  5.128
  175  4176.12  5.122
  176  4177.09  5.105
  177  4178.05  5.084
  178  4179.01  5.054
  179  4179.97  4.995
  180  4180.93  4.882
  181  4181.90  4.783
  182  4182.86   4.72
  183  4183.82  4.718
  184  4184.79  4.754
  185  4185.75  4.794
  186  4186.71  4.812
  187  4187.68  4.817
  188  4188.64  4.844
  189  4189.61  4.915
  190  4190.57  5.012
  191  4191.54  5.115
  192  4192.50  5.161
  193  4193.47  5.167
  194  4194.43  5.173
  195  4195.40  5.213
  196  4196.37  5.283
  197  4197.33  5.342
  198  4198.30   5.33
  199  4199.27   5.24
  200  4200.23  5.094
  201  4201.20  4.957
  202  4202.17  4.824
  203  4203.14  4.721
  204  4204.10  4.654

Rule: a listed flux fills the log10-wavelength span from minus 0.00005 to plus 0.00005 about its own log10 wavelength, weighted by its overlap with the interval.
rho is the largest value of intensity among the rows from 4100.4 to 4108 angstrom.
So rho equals 4.486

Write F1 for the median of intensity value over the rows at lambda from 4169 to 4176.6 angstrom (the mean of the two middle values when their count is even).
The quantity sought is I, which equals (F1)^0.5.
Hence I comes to 2.26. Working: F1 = 5.10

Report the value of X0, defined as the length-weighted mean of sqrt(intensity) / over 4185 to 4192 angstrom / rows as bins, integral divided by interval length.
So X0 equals 2.21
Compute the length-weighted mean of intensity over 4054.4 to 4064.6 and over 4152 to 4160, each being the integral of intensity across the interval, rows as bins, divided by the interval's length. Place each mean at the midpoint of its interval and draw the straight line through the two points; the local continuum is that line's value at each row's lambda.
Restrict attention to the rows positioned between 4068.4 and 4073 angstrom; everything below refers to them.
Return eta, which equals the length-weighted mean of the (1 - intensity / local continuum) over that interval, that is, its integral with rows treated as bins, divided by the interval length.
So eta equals -0.01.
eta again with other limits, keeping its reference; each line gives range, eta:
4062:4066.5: 0.08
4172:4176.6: -0.11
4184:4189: -0.06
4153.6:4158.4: 0.01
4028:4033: 0.09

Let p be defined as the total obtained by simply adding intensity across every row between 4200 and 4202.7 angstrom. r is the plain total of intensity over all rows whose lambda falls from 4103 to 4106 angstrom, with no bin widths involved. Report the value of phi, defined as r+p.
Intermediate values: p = 14.9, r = 12.8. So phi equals 27.7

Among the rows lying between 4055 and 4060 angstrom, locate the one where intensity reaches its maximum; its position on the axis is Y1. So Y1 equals 4058.57 angstrom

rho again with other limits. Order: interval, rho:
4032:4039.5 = 5.404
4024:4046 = 5.404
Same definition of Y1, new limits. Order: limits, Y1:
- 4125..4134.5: 4134.03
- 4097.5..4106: 4100.85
